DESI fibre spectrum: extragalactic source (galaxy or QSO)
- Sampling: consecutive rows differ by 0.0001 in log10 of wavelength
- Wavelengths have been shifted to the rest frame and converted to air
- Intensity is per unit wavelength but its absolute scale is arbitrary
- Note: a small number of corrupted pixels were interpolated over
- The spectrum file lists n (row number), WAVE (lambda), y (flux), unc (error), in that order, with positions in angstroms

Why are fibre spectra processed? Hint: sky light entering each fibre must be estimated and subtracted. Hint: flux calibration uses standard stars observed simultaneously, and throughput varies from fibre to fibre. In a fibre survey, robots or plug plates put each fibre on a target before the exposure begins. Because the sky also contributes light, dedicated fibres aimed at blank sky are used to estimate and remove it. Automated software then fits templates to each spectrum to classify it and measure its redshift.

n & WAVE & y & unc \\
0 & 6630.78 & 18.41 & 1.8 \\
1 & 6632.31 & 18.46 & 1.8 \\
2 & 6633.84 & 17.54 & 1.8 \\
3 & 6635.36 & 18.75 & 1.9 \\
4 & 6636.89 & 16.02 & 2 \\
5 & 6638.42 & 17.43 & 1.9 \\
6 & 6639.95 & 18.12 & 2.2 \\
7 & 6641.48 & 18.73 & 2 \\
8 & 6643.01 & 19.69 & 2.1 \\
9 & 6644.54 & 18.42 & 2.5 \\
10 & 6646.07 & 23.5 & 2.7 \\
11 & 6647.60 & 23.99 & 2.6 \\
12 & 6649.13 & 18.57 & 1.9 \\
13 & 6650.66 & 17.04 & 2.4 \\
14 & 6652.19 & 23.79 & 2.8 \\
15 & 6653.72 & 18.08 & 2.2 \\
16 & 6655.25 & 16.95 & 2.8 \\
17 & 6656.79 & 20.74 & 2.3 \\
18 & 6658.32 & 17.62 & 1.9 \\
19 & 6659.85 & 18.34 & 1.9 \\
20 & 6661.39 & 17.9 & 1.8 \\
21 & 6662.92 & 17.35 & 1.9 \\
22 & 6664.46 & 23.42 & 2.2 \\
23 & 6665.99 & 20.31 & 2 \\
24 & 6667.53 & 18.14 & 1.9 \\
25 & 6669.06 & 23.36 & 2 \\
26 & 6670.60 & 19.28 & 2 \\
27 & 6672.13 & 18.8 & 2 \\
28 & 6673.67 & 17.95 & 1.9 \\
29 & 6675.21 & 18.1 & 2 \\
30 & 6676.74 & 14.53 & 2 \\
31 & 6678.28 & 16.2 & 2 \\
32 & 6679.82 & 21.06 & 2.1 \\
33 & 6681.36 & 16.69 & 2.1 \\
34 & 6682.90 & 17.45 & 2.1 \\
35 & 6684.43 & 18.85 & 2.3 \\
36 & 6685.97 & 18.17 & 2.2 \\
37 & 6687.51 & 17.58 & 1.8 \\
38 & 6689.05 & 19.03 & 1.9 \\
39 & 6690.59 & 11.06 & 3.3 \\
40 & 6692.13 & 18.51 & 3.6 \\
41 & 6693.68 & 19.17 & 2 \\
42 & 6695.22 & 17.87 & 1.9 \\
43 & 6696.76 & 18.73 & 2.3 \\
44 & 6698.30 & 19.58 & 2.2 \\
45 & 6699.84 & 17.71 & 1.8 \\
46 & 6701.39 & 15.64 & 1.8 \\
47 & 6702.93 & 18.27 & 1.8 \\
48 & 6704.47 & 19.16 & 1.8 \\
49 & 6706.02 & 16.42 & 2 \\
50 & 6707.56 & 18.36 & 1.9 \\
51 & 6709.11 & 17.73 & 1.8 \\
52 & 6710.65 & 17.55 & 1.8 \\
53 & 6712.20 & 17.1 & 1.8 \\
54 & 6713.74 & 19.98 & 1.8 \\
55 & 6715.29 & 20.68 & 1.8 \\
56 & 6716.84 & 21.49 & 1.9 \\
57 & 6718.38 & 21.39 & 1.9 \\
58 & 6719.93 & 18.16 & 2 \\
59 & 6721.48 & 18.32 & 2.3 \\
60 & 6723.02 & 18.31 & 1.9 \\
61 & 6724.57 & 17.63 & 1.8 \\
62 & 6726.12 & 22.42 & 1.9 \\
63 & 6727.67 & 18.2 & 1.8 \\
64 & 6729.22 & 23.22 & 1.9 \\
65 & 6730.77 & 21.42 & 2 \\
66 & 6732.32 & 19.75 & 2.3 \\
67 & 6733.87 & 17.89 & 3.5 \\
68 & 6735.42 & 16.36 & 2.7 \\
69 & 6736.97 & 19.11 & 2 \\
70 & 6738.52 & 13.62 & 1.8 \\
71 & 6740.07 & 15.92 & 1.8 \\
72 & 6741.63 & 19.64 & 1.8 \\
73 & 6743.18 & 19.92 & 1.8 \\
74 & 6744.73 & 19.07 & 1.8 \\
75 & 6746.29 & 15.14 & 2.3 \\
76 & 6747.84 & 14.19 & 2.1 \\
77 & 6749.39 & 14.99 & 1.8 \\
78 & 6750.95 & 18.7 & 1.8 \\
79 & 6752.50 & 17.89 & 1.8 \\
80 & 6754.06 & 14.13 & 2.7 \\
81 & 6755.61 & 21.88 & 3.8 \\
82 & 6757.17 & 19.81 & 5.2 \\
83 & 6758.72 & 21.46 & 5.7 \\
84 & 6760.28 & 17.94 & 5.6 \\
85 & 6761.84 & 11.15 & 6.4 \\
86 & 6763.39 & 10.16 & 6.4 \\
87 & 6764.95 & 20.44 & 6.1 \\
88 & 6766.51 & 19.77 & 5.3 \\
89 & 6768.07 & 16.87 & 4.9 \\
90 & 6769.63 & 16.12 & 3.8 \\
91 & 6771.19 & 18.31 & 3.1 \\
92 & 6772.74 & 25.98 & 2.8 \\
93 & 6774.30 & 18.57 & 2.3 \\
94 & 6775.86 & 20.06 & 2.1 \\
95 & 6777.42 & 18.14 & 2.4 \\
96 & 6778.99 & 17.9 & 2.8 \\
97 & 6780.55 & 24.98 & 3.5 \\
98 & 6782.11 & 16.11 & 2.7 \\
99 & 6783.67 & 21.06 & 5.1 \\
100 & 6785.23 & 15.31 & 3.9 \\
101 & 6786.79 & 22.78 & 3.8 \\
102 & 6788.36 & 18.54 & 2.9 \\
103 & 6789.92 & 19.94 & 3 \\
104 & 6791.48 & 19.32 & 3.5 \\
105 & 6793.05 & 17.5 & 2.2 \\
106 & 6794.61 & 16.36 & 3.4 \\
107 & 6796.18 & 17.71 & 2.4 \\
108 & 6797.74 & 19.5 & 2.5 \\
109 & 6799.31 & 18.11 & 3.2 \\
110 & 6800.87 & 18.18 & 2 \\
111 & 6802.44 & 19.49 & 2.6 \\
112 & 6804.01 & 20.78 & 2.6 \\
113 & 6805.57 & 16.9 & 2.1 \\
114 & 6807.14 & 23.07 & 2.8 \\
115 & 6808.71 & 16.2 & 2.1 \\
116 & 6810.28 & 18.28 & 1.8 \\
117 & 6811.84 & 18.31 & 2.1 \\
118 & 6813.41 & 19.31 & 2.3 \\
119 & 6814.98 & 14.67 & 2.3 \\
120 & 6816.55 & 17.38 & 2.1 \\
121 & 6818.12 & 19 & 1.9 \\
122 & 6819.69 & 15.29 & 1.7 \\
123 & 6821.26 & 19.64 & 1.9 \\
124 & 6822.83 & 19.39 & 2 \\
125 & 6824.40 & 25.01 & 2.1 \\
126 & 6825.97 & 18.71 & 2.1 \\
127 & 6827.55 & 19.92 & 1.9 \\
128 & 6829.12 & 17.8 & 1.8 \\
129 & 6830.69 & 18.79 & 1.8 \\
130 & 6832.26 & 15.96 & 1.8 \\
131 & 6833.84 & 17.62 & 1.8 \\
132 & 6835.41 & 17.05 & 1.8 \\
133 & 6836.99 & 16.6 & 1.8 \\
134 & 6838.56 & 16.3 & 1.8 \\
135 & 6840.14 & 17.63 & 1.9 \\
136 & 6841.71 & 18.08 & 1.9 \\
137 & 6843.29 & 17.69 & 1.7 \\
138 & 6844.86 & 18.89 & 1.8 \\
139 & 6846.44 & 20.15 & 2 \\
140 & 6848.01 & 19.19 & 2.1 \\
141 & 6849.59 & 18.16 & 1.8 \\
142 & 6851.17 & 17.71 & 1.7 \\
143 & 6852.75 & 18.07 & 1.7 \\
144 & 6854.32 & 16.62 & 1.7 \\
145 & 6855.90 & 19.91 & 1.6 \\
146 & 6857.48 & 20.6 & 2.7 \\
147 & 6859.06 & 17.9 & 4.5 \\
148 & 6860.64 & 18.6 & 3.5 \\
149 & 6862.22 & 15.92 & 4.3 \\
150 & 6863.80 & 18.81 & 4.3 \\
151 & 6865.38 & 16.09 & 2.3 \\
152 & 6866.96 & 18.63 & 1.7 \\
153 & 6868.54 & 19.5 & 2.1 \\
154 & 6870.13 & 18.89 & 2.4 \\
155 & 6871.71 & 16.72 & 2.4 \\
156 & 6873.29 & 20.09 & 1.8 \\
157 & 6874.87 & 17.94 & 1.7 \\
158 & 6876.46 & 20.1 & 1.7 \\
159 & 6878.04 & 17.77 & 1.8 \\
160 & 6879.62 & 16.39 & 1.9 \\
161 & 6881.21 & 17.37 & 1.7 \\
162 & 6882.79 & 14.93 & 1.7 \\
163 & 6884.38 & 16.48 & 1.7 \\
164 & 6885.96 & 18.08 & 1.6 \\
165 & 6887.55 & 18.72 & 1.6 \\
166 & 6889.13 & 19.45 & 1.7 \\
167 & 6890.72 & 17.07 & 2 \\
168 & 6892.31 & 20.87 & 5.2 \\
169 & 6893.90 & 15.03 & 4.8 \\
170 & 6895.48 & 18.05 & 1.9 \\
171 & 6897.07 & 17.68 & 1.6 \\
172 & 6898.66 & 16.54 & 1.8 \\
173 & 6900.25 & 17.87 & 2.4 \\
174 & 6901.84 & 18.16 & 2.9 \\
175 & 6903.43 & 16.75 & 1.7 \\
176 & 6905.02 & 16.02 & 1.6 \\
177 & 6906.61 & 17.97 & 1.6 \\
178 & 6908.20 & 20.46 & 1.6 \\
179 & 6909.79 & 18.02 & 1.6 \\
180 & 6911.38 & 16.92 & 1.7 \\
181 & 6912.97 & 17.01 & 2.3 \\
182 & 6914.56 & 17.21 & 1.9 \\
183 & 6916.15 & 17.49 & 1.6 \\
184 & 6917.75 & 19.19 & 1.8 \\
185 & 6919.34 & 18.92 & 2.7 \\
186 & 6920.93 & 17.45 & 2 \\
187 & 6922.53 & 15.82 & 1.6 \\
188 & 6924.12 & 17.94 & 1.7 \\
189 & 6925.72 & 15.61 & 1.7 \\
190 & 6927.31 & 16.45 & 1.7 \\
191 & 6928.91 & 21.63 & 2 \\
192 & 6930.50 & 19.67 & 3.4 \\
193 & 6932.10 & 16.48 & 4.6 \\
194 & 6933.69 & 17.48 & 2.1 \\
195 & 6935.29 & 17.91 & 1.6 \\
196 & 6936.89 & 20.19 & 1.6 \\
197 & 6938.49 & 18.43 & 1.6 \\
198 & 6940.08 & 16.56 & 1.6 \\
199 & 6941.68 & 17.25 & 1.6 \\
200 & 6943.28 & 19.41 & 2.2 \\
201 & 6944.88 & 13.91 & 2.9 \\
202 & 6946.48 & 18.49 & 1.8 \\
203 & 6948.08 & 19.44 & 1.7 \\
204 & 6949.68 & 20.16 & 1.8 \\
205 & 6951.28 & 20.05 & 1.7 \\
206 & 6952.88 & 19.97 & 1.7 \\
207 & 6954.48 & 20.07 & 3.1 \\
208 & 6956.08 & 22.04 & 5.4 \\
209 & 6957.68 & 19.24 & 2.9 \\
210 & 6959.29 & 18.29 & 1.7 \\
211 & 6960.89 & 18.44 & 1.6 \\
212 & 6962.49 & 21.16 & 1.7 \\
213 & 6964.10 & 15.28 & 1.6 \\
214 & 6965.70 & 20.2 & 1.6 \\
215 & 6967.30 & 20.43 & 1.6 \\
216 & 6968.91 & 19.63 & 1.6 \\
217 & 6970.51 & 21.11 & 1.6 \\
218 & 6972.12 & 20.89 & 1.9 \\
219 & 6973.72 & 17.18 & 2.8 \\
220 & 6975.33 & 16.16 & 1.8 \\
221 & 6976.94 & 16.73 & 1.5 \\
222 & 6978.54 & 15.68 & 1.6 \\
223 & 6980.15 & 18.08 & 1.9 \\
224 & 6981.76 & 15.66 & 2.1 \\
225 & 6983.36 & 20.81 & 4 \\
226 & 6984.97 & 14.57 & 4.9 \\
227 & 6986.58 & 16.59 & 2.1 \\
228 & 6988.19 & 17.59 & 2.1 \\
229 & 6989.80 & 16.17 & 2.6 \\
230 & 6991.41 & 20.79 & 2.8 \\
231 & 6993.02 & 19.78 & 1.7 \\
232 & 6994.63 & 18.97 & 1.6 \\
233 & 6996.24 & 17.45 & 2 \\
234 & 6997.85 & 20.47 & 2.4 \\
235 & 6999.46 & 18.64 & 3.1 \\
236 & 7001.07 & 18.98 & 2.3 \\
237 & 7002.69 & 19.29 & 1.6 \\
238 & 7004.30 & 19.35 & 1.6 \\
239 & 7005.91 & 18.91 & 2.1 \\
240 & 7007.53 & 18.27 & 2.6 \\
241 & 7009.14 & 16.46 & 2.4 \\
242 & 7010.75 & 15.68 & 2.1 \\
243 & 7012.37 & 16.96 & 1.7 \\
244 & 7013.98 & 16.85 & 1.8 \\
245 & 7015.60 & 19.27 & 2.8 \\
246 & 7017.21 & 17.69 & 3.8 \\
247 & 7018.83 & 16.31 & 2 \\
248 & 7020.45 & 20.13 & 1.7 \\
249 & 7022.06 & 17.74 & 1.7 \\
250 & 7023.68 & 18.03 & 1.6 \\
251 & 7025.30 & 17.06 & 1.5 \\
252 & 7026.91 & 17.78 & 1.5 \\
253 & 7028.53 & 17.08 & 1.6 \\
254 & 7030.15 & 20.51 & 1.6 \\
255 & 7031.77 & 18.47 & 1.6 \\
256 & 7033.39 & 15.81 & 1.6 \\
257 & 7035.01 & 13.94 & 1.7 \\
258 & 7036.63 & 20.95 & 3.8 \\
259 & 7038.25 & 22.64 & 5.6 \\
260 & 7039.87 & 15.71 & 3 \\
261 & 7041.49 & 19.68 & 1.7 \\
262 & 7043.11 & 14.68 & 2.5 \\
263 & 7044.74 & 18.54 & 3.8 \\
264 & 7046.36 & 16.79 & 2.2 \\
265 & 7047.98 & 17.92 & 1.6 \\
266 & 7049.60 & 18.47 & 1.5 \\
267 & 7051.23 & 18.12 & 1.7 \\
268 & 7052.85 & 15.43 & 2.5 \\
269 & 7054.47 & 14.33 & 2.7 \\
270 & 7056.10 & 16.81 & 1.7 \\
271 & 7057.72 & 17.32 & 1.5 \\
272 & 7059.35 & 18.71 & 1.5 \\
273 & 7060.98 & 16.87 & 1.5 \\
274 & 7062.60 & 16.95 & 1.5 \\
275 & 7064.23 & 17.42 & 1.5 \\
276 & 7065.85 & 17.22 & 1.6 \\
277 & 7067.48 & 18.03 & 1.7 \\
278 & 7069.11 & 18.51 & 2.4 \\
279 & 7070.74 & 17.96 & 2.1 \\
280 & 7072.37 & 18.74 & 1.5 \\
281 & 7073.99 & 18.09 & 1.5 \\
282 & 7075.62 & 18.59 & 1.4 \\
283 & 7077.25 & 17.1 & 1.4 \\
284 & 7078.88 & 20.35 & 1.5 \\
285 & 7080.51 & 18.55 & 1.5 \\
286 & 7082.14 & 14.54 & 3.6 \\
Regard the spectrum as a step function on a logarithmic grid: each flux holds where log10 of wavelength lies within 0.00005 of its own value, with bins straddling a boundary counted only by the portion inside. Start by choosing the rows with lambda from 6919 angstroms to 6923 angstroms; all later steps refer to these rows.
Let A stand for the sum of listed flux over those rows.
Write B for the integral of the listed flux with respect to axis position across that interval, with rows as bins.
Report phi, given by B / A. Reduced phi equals 1.33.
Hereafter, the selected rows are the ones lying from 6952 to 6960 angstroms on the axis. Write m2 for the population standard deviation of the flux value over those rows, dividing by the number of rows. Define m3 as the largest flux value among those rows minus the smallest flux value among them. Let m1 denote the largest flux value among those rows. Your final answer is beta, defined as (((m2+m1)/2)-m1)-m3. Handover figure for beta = -14.2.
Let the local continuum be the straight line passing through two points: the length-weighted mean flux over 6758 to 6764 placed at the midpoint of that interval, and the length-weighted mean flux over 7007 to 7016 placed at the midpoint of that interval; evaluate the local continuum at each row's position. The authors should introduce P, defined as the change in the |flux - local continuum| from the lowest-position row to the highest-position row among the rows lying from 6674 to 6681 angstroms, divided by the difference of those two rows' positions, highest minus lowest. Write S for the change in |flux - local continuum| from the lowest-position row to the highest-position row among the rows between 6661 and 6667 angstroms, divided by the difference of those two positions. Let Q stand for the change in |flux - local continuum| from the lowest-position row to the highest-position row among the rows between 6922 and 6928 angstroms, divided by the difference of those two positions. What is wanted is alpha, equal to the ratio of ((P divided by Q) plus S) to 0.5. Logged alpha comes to -9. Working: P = 0.6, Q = -0.12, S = 0.52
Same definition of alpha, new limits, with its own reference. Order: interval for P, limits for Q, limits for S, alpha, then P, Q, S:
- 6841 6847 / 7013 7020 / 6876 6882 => 6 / 0.4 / 0.12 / -0.58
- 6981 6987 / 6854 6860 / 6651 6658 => -3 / -0.2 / 0.26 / -0.67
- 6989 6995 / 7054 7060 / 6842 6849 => -1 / 0.2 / -0.39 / 0.31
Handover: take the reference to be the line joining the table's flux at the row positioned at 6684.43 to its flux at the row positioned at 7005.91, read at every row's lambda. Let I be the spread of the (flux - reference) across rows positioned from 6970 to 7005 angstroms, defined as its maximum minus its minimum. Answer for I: 6.5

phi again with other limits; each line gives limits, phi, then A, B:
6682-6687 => 1.66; 54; 91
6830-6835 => 1.66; 52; 87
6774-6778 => 1.34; 57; 76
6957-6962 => 1.68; 56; 94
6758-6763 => 1.61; 51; 81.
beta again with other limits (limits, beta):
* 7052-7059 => -11.1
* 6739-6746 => -13.2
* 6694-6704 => -13.1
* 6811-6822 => -13.9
